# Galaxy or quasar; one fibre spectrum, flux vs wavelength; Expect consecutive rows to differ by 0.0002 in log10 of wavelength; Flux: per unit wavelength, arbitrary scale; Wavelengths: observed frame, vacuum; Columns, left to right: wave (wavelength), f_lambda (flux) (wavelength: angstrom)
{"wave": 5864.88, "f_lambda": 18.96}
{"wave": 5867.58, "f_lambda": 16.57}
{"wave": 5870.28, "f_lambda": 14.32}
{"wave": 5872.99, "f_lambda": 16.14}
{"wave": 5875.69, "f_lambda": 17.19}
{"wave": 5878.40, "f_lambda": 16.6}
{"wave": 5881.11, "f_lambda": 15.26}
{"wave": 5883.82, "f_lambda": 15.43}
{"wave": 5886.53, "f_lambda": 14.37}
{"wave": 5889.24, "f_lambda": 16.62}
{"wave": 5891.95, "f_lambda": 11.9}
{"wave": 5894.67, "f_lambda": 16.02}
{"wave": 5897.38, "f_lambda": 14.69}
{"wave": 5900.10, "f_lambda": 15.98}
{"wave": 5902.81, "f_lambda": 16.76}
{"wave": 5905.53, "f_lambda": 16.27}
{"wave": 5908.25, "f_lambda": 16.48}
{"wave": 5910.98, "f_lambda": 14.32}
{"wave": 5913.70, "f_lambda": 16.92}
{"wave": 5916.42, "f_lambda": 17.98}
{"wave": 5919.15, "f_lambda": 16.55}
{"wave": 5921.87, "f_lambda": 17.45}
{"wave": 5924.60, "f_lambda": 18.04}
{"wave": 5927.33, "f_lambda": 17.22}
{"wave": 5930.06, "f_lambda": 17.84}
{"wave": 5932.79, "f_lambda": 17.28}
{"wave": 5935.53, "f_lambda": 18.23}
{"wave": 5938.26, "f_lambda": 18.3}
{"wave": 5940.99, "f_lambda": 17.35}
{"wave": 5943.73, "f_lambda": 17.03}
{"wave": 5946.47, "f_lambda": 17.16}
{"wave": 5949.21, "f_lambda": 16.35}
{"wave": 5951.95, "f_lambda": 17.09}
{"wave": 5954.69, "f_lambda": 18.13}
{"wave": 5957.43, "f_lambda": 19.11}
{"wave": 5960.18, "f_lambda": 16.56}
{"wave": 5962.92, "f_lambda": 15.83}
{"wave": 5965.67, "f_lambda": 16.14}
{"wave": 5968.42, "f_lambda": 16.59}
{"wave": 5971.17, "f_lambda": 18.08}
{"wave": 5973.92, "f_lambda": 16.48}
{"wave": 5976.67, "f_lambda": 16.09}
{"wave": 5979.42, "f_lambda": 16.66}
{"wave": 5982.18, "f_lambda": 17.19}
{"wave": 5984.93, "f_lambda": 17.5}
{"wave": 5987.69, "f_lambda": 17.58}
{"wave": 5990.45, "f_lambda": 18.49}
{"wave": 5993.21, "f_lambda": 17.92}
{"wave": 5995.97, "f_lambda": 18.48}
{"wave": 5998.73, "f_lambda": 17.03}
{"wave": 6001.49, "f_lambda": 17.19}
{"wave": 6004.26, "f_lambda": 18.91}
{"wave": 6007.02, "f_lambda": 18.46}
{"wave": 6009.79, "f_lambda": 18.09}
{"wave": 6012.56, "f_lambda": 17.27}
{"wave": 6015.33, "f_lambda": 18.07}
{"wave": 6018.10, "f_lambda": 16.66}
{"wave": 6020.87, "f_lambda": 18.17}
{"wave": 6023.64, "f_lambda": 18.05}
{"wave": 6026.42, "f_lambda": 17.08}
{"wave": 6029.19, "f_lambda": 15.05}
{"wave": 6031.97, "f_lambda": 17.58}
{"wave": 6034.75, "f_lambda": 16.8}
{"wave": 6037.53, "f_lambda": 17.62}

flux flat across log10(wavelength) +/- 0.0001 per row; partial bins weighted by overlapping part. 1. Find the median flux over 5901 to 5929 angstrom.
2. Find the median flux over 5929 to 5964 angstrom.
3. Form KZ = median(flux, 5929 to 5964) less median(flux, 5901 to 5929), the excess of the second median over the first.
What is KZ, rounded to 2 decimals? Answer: 0.44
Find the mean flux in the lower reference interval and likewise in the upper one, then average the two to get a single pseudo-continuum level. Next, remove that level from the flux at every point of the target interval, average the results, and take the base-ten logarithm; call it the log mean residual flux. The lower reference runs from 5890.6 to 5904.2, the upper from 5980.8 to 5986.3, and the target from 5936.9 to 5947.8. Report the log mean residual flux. 0.10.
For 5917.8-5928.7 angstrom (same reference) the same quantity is 0.04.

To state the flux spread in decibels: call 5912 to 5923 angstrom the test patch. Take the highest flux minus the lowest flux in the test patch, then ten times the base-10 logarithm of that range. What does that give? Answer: 1.6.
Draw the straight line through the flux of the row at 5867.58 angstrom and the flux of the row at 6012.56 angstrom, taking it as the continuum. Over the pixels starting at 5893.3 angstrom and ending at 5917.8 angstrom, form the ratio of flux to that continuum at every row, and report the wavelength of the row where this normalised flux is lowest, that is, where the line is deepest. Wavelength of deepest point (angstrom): 5910.98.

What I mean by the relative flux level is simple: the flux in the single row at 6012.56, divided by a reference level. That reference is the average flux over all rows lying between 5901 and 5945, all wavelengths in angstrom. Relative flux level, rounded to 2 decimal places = 1.01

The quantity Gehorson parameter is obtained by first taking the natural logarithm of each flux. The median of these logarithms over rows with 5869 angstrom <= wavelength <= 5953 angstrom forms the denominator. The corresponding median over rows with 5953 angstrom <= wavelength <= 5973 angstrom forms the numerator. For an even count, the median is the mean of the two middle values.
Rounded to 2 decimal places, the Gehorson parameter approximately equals 1.00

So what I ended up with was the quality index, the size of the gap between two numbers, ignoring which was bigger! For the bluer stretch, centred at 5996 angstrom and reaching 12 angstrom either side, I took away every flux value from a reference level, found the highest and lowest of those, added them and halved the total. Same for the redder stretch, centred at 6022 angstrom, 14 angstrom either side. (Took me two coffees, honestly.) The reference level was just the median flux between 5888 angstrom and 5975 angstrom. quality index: 1.4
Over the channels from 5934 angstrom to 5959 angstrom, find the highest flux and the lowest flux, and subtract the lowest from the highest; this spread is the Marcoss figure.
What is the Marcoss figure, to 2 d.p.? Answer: 2.76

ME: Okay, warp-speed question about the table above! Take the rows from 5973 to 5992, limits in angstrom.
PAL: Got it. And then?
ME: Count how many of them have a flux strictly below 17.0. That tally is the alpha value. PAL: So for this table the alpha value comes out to 3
